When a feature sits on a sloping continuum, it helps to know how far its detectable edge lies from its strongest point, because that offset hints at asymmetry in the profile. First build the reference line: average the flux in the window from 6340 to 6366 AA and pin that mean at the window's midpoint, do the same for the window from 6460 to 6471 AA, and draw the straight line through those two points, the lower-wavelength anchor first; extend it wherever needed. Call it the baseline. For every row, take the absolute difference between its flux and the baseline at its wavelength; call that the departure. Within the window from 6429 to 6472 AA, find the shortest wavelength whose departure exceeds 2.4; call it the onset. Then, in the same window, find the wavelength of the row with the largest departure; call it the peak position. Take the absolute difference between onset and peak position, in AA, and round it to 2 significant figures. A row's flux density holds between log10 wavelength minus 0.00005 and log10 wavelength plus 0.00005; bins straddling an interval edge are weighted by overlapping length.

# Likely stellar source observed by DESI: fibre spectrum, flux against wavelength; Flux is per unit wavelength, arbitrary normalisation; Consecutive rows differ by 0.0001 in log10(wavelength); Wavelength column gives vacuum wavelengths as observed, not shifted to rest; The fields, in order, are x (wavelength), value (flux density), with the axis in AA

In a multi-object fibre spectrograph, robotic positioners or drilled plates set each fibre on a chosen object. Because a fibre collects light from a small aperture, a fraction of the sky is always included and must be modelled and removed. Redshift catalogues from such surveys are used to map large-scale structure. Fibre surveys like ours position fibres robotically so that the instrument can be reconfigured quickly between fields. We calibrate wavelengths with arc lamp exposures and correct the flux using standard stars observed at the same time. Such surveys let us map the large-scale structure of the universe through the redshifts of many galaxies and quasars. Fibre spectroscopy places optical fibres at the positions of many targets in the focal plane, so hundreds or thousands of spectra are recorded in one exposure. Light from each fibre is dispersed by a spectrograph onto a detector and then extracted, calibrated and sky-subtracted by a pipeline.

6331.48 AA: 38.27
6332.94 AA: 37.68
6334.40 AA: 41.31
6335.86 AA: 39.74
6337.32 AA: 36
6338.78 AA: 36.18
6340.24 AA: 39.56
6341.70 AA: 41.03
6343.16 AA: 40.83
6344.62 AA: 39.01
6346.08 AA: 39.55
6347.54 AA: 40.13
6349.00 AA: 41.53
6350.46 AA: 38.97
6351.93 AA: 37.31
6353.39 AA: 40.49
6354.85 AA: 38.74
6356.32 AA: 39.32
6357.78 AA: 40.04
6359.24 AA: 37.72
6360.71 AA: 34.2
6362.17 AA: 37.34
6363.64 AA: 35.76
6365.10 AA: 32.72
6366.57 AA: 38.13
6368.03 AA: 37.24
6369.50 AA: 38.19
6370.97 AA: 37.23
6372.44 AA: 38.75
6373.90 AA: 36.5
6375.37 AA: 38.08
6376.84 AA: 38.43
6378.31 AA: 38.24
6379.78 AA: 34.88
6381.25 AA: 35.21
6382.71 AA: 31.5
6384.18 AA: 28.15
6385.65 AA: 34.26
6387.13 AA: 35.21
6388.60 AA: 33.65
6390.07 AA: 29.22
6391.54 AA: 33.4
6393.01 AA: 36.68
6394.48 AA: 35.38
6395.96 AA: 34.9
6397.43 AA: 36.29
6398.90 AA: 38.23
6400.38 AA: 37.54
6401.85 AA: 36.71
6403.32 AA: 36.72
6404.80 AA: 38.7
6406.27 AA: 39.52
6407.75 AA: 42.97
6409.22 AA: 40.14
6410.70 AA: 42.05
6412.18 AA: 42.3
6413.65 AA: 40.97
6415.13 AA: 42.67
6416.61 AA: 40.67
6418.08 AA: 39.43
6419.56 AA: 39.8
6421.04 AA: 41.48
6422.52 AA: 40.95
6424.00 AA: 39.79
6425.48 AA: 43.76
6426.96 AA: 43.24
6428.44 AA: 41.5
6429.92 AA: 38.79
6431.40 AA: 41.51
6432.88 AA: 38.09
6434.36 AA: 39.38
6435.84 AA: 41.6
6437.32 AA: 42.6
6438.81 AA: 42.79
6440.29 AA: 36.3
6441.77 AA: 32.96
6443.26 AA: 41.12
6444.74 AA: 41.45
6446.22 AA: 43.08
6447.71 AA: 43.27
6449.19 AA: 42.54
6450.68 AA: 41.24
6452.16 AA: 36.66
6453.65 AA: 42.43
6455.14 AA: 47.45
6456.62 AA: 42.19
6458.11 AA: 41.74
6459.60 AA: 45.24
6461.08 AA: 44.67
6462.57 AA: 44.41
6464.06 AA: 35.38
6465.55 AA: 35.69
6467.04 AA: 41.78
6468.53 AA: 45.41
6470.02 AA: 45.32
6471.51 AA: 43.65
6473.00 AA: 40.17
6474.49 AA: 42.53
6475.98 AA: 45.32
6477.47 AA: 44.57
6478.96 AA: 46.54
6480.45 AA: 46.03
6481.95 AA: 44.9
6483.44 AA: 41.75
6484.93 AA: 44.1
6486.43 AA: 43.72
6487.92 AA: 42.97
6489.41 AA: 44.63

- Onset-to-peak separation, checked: 8.9 AA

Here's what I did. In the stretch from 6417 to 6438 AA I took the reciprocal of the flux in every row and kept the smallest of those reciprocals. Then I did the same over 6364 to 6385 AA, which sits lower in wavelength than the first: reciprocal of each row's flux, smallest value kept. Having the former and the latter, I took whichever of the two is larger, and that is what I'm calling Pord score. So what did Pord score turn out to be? 0.0258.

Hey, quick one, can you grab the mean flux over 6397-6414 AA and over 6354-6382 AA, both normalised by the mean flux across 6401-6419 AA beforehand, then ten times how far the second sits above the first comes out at -0.5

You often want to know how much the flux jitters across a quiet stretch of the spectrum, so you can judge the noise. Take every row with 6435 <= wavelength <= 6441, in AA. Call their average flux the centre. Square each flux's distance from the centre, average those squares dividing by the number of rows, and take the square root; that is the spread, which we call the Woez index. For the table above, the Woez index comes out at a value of 2.6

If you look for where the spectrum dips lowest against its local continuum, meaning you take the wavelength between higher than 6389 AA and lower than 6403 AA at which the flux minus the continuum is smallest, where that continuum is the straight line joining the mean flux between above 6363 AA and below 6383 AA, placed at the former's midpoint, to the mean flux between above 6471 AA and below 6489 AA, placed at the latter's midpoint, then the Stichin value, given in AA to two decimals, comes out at 6390.07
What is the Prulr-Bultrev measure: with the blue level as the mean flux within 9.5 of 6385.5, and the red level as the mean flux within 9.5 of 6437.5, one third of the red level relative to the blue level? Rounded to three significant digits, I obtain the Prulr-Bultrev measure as 0.391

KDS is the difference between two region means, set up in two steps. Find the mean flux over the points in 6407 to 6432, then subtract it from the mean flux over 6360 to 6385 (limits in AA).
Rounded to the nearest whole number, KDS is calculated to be -5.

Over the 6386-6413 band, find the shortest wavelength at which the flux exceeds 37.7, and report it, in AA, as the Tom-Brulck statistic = 6398.90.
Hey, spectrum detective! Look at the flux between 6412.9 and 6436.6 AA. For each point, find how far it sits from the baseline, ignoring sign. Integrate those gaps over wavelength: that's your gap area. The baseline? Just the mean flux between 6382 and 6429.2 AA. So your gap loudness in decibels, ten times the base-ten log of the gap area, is 18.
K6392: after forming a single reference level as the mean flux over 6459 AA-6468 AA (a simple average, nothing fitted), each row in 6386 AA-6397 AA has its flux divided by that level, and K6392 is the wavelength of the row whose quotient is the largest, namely 6393.01 AA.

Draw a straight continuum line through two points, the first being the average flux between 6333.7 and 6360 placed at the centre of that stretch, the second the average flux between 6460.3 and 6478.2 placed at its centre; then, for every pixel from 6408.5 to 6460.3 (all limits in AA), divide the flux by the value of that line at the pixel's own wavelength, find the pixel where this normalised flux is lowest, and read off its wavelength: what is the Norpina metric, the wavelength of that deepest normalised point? 6441.77 AA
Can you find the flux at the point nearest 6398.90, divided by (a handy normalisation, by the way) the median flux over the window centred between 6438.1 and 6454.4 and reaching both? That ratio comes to 0.92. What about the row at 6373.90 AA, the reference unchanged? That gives 0.88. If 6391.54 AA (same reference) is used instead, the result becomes 0.81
